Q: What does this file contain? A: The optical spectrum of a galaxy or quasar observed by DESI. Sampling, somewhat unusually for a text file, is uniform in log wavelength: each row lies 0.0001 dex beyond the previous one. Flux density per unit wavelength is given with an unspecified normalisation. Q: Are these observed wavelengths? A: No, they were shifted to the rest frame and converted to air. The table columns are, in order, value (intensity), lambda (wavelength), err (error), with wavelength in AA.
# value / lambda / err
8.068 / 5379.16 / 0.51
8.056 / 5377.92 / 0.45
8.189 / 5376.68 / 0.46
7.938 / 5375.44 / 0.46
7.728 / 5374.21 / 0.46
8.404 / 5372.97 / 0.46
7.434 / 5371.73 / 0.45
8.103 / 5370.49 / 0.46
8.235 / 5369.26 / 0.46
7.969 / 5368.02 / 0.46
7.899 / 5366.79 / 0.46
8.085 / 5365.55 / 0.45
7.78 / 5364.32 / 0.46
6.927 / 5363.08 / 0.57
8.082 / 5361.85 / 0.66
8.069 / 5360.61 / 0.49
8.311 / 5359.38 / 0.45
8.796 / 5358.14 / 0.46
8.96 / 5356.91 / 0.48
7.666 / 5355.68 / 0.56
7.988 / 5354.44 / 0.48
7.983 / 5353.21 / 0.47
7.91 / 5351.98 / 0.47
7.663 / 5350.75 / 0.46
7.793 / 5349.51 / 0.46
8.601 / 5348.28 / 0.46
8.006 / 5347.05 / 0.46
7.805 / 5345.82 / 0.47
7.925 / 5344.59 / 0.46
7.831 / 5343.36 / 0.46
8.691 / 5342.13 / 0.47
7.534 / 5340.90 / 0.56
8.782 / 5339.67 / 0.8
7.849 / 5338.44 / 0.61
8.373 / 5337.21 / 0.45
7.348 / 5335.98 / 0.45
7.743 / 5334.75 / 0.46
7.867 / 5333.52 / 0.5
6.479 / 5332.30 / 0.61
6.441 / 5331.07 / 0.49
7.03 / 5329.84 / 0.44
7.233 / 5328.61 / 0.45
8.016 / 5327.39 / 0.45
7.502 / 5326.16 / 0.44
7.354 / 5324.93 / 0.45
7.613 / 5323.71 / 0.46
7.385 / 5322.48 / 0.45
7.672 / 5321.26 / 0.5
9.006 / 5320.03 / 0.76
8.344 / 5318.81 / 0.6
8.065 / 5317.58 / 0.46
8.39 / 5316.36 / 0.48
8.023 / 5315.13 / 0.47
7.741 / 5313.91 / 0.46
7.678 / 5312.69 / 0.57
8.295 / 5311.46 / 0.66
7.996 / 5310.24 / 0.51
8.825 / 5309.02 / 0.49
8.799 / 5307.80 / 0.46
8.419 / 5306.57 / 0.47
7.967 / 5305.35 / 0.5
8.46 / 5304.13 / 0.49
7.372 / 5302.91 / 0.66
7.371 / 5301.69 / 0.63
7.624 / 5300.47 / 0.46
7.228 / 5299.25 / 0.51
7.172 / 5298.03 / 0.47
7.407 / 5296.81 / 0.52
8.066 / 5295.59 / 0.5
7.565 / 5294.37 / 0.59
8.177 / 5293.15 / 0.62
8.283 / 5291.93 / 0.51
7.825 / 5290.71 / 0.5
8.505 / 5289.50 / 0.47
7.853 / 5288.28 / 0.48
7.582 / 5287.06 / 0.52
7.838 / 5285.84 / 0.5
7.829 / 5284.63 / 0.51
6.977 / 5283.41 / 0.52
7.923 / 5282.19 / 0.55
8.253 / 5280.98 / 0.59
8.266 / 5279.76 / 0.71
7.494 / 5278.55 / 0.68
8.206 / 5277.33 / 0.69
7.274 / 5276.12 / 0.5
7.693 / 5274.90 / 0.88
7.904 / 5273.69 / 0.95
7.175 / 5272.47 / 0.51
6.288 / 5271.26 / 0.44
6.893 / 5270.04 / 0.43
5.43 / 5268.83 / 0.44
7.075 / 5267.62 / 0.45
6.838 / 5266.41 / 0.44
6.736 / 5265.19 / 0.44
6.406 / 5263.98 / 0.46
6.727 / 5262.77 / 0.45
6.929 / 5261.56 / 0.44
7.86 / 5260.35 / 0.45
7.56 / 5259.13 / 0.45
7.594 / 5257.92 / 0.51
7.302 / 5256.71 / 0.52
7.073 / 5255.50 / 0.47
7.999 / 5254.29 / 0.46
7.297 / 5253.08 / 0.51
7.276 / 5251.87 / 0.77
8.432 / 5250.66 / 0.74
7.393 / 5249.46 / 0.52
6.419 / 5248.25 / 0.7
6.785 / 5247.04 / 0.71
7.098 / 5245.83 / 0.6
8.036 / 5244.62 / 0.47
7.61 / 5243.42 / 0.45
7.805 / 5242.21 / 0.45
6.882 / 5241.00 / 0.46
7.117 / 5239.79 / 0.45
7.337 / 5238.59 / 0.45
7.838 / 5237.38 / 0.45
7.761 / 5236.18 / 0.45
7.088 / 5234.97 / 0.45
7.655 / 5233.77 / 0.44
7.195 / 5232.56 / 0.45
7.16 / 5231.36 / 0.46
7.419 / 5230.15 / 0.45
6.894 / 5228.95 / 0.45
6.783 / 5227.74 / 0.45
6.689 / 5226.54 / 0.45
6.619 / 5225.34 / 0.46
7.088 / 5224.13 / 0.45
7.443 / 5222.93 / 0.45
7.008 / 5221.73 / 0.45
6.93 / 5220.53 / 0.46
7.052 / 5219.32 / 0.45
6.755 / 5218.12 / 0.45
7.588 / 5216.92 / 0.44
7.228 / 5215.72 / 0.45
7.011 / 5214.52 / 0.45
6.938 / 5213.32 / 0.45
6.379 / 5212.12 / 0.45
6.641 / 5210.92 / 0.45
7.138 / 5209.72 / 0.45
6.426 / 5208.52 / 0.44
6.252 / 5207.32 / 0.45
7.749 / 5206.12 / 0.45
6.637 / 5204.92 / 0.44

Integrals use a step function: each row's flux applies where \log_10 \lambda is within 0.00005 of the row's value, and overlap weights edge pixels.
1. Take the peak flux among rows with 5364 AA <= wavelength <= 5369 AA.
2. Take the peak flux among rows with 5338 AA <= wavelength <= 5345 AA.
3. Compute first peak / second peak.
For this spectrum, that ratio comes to 0.92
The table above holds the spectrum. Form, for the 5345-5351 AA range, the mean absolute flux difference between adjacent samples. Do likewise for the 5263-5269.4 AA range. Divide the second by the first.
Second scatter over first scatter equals 1.3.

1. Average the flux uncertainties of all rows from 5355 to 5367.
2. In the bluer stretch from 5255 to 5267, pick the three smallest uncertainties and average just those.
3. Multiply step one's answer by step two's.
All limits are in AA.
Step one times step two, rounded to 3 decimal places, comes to 0.222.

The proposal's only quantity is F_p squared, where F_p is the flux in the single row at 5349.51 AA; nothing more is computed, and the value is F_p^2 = 61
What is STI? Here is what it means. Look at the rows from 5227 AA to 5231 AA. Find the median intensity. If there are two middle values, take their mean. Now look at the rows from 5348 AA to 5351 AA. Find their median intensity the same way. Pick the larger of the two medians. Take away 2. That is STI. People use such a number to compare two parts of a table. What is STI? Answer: 5.79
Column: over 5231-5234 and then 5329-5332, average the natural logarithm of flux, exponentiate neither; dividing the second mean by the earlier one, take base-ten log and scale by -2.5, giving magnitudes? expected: 0.048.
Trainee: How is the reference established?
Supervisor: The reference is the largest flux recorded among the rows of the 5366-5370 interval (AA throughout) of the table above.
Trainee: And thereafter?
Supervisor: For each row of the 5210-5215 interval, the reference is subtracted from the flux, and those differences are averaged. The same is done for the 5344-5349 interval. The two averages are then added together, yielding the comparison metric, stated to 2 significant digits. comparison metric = -1.6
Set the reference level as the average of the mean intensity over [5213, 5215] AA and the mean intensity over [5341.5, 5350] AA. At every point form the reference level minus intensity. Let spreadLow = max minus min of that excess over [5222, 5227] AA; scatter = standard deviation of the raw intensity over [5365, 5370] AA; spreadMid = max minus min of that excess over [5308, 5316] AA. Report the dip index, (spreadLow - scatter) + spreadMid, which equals 1.8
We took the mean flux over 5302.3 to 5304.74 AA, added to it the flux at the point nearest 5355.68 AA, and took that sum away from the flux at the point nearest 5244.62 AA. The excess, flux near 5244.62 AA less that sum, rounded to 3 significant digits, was -7.55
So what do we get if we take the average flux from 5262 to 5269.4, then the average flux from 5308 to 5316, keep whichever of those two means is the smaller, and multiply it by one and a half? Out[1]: 9.8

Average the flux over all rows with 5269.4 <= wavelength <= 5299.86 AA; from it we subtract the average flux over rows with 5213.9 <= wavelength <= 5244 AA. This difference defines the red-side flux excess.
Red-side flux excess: 0.47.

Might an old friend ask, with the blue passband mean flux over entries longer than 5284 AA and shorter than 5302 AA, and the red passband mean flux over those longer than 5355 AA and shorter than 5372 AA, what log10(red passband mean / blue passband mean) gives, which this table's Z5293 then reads 0.015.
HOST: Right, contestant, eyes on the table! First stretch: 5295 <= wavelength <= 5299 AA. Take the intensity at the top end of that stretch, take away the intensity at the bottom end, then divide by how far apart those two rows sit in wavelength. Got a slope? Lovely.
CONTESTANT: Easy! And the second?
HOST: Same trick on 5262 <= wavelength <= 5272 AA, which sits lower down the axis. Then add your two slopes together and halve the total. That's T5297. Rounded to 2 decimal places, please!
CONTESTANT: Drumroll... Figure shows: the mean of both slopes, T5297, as -0.21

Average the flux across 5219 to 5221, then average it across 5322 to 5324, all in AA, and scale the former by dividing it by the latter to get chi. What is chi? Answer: 0.93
